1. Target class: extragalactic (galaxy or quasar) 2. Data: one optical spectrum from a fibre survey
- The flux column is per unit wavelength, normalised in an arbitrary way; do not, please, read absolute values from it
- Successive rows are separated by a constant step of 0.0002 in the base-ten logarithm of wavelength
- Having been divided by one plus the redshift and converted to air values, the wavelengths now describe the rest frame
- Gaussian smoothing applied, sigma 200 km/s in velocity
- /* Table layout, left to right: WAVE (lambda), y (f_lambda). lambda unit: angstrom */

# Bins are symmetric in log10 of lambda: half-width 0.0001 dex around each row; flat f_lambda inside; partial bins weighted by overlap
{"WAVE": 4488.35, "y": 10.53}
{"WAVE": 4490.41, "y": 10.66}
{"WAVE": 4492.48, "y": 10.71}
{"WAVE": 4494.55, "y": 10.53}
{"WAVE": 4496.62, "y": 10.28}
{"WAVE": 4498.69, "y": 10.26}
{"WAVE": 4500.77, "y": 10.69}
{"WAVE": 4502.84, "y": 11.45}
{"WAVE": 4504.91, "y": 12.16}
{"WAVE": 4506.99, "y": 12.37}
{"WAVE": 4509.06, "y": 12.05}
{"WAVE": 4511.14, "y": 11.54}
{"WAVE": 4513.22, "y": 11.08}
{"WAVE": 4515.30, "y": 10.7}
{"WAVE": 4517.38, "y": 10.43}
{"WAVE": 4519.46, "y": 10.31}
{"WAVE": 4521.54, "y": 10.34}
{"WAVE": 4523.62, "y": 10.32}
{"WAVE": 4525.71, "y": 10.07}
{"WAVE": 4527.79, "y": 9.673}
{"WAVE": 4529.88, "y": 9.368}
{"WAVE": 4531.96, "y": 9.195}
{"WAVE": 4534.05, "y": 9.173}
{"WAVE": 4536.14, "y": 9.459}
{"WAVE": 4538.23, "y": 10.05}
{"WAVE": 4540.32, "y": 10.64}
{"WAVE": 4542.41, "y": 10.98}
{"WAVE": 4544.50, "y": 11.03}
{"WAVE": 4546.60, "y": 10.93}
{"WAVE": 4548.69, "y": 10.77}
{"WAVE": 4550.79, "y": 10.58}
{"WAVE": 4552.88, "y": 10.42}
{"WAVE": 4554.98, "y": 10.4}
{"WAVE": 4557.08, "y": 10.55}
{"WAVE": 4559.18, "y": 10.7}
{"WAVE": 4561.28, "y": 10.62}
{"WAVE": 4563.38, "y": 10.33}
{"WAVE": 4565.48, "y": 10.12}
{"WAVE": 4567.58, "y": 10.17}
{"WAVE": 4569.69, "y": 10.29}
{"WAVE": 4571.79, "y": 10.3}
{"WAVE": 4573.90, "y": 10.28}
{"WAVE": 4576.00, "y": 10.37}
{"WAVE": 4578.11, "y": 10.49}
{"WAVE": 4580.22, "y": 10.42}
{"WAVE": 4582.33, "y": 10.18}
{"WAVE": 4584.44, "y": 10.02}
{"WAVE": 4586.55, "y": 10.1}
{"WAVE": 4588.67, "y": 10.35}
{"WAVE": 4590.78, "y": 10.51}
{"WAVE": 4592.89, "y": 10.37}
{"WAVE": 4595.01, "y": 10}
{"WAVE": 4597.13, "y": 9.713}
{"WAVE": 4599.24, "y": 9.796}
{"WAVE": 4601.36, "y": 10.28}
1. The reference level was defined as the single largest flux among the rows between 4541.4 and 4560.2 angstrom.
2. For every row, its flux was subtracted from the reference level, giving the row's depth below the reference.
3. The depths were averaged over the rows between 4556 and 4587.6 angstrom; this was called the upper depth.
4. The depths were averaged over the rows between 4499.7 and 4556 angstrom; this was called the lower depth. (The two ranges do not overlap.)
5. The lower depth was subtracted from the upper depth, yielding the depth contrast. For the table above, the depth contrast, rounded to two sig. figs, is 0.27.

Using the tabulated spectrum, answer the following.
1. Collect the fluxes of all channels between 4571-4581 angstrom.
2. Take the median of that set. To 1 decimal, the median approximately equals 10.4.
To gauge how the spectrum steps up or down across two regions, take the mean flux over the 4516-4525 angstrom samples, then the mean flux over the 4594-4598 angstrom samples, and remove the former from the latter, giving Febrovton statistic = -0.5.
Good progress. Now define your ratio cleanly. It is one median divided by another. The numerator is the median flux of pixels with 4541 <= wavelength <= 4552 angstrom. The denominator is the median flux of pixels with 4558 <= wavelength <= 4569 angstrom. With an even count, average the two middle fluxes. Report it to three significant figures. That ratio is 1.06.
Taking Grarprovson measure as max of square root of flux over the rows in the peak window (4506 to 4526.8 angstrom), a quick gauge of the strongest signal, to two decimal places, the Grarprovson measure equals 3.52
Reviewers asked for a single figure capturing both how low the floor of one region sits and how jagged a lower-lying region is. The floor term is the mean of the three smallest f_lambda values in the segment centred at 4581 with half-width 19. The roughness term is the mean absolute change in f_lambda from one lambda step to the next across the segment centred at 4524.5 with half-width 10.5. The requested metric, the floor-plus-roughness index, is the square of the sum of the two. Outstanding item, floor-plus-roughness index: 100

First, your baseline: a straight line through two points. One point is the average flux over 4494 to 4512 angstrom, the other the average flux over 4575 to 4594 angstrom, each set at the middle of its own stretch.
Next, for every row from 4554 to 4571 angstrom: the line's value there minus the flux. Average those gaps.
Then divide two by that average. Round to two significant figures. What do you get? 12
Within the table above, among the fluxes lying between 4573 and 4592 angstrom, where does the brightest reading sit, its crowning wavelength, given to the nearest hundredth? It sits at 4590.78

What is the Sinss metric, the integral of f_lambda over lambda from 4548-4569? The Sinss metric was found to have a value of 220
